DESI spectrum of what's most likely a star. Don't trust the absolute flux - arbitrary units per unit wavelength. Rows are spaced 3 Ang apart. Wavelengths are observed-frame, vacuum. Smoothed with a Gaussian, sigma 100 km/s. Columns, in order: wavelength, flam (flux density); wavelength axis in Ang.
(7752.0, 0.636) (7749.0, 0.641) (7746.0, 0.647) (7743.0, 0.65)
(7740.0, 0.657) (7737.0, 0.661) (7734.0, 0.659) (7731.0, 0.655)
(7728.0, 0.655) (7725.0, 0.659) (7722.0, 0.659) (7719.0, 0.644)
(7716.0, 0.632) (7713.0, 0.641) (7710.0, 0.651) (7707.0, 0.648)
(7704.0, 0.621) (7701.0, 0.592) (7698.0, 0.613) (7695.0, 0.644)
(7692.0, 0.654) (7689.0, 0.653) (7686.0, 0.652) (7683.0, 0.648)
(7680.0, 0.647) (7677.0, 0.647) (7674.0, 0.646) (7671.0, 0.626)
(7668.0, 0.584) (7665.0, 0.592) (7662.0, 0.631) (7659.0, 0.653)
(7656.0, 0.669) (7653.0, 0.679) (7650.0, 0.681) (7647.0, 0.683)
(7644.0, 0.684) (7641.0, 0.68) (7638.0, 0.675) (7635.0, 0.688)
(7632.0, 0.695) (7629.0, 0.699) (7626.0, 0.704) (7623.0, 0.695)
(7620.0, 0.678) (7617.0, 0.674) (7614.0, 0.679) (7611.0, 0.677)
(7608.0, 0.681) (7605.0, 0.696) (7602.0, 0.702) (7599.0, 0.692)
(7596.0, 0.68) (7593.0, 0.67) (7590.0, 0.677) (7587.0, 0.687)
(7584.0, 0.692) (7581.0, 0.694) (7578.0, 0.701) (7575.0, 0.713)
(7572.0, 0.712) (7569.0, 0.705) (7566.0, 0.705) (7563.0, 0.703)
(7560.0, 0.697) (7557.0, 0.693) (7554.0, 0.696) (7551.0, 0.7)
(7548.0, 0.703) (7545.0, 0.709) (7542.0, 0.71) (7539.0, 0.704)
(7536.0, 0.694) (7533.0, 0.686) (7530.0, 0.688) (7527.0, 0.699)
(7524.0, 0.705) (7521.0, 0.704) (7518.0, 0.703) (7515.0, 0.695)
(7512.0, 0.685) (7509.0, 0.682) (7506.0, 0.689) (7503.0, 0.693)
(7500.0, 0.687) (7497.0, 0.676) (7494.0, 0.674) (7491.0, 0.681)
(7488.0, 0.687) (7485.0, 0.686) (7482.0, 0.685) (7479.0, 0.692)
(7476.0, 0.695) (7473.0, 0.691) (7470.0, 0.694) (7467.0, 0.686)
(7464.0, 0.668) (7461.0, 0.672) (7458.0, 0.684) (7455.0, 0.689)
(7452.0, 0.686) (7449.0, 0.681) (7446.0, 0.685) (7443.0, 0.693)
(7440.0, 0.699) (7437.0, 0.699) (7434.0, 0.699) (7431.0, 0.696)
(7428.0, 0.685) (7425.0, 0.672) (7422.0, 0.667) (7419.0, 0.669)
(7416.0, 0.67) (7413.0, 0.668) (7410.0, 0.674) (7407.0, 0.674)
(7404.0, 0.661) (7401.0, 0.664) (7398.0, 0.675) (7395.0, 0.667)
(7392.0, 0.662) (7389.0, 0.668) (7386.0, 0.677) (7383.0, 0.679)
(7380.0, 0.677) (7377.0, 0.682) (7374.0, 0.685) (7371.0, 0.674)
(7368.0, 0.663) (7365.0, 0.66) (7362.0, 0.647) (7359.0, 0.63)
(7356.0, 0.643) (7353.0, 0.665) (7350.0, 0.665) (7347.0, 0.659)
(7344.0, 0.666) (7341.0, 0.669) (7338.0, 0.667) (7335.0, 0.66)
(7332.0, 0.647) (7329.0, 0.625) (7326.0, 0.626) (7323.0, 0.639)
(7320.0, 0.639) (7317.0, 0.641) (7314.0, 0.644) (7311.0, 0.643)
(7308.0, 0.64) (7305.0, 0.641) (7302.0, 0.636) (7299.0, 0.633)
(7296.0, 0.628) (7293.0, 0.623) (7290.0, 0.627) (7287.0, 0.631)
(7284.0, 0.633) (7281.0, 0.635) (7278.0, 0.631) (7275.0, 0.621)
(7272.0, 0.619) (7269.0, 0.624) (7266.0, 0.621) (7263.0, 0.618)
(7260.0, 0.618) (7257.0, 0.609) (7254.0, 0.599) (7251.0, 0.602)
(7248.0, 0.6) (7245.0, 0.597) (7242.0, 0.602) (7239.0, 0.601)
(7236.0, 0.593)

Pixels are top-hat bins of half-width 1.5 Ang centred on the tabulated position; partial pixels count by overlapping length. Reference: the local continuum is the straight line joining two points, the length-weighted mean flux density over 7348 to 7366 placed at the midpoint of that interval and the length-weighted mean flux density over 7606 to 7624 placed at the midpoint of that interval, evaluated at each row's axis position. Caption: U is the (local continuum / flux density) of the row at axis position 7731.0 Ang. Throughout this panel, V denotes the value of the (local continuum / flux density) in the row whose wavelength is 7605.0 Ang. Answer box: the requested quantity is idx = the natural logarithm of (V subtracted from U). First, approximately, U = 1.06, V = 0.98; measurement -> -2.49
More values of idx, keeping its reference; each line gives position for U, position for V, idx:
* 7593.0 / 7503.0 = -3.03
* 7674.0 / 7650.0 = -2.84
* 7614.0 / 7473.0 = -3.21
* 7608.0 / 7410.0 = -3.78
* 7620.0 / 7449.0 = -3.42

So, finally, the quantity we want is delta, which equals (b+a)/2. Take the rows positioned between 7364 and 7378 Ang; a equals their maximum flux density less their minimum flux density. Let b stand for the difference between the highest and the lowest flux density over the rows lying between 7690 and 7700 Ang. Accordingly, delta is 0.033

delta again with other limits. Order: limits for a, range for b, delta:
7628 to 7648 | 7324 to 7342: 0.034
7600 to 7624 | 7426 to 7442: 0.021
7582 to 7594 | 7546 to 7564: 0.016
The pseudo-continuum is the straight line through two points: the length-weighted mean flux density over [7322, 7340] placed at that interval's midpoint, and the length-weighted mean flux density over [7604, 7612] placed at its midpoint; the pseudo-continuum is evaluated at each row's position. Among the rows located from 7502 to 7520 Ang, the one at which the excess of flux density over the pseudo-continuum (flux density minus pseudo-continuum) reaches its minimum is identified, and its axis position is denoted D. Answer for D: 7509.0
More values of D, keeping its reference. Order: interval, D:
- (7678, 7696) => 7695.0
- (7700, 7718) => 7701.0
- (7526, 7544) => 7533.0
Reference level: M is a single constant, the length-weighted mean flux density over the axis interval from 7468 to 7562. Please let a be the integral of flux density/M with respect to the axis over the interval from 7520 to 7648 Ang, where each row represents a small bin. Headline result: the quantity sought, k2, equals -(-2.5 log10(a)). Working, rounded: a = 128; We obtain 5.3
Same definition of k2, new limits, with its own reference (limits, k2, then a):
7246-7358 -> 5.0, 103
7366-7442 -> 4.7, 74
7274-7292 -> 3.0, 16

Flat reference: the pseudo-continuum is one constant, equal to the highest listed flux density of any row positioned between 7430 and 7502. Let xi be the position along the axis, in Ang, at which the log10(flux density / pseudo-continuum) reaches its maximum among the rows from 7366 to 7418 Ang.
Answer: 7374.0 Ang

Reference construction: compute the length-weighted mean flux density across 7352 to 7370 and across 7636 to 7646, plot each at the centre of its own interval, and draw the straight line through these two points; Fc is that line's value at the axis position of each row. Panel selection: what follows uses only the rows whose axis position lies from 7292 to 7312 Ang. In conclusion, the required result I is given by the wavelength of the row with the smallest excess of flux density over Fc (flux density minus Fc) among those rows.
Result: 7293.0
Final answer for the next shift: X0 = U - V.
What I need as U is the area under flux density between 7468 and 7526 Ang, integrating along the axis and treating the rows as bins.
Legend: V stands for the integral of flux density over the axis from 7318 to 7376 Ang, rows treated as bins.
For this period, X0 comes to 2.1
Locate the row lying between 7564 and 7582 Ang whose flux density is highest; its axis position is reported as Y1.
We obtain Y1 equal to 7575.0 Ang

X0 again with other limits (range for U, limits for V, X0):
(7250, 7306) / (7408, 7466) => -4.6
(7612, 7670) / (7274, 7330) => 3.3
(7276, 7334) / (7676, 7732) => 0.8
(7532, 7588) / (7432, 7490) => -0.7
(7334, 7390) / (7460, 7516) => -1.1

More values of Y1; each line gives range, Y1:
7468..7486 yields 7476.0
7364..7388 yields 7374.0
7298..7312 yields 7311.0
